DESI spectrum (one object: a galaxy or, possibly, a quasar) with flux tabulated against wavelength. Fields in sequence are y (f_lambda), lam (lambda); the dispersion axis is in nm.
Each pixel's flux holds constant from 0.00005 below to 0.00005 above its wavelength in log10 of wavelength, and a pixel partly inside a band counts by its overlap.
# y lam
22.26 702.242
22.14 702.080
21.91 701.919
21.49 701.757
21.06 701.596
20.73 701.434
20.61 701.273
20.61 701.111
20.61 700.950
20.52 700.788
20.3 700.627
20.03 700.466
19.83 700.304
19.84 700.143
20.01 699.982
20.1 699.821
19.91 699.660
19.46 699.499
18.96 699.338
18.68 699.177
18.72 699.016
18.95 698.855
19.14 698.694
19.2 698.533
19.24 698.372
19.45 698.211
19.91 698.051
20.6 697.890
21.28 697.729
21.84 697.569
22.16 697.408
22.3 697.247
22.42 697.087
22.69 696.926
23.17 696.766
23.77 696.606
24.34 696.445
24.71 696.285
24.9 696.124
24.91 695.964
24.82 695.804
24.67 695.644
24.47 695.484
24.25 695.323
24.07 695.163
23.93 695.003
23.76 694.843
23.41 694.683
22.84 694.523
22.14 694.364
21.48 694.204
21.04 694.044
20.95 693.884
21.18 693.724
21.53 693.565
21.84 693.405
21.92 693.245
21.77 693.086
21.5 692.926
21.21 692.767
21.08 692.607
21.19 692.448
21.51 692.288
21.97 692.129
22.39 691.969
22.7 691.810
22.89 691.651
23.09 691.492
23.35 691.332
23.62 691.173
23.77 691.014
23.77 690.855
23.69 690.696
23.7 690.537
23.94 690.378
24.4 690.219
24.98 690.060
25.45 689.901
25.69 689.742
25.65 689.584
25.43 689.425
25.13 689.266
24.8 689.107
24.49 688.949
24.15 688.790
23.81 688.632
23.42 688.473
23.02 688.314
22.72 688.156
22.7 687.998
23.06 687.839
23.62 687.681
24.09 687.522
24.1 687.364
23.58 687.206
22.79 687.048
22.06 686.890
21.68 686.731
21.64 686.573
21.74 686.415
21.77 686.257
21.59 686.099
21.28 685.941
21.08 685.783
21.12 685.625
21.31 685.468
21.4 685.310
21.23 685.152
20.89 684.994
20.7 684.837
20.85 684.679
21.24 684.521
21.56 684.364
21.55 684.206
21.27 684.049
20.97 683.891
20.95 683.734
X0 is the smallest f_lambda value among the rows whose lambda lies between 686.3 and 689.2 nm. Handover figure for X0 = 21.64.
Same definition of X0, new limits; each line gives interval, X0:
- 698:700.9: 18.68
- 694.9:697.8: 21.28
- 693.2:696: 20.95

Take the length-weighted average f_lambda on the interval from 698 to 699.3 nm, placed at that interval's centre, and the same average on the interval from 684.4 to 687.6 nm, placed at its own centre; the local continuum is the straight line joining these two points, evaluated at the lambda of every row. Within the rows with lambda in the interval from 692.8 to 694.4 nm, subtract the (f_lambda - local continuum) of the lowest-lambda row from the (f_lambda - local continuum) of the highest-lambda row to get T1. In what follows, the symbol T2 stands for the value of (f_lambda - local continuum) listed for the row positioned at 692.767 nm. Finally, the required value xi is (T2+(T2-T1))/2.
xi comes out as 0.4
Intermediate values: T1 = 0.9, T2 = 0.8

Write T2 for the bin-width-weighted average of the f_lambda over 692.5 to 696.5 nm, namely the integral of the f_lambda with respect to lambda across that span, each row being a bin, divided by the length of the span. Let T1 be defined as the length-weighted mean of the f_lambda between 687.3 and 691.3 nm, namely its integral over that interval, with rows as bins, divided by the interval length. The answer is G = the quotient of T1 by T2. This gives 1.05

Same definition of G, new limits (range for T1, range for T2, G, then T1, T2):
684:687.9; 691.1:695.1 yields 0.99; 21.9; 22.2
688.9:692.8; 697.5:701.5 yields 1.18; 23.6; 19.9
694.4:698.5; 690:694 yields 1.02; 22.9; 22.5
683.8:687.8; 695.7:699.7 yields 1.02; 21.8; 21.5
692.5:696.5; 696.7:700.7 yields 1.13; 22.9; 20.3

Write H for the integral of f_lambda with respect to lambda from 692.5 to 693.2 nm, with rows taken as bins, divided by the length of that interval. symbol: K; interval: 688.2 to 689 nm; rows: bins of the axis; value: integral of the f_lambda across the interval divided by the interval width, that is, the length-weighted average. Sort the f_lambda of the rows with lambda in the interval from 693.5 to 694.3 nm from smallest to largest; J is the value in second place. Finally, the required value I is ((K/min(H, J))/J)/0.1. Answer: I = 0.535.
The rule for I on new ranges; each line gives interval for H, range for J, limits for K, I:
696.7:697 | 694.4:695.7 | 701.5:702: 0.400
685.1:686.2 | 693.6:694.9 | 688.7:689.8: 0.566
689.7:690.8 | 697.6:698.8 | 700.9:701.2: 0.559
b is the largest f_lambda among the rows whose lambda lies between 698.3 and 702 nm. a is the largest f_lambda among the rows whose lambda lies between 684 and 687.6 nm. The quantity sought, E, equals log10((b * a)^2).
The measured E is 5.45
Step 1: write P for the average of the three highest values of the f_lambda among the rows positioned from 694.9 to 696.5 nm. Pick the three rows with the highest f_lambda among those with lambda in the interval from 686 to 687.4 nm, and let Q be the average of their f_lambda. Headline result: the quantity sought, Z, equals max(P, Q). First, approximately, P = 25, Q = 23.5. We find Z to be 24.9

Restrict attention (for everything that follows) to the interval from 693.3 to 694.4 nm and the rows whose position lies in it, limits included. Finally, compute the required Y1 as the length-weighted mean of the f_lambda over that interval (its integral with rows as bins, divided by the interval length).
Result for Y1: 21.4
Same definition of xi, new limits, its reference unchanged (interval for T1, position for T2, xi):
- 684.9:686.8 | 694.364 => 1.5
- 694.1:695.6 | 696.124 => 3.6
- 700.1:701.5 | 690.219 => 2.9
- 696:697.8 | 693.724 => 2.6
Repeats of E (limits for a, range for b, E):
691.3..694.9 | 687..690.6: 5.57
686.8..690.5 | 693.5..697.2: 5.61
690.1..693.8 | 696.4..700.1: 5.55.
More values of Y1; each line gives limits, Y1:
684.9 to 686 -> 21.2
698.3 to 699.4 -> 19.0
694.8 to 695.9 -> 24.3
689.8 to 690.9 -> 24.3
